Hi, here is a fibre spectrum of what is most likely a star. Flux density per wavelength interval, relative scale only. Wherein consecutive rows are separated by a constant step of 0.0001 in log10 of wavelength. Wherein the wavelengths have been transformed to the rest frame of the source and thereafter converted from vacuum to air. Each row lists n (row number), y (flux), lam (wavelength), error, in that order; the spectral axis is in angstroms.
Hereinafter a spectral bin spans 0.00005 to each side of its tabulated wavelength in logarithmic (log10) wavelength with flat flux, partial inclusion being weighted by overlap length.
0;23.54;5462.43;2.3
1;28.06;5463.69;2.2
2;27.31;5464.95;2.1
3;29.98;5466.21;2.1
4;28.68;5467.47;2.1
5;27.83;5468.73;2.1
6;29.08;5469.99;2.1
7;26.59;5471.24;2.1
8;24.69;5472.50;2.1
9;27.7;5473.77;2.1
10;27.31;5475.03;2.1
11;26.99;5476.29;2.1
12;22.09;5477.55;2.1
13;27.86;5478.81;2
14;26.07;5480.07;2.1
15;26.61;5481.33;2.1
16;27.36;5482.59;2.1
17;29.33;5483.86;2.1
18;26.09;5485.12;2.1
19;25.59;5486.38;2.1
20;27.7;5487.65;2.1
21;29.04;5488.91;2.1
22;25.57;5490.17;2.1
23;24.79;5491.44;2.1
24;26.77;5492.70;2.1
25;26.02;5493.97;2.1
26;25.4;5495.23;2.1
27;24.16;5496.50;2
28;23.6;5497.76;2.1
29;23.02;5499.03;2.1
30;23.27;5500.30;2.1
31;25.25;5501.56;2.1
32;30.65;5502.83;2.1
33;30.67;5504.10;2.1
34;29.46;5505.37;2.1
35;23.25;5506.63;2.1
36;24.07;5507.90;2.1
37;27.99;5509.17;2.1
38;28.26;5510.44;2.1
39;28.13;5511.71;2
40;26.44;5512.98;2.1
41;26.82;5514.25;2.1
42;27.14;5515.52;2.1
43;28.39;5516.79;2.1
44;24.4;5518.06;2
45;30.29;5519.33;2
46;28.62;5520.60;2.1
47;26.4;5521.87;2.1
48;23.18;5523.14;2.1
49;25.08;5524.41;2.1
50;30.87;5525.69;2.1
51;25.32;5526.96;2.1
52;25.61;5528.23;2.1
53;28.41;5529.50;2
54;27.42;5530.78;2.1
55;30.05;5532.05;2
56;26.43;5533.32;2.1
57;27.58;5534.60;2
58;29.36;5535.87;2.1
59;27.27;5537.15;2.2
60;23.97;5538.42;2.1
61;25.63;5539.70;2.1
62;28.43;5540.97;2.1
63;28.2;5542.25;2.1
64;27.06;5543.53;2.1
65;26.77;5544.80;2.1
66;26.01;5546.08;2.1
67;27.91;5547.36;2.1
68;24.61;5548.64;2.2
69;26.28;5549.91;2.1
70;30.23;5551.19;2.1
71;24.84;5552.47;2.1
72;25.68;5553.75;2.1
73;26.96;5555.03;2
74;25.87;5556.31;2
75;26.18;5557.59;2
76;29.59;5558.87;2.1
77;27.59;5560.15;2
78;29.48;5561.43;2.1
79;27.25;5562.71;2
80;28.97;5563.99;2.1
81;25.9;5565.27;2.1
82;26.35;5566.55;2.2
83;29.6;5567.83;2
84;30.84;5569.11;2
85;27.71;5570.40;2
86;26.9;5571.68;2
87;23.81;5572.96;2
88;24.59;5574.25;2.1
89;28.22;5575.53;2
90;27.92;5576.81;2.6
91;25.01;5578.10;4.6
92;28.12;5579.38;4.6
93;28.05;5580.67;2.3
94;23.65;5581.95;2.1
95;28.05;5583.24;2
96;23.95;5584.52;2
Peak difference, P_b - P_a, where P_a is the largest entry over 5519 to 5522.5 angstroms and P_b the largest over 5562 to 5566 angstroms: -1.3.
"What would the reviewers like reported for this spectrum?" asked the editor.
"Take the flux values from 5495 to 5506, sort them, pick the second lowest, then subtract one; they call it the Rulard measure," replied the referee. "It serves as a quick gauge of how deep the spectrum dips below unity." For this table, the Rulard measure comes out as 22.3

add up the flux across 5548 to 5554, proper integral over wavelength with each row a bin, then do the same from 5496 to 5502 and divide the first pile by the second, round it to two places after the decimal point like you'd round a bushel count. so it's 1.11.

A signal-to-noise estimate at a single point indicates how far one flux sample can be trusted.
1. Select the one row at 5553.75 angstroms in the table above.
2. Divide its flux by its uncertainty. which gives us 12.2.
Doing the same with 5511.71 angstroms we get 14.1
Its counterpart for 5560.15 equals 13.8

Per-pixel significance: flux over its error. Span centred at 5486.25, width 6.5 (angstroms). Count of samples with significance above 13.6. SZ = 2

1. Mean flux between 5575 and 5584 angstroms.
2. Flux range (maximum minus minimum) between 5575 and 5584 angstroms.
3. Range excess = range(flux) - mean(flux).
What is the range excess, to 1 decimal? -22.4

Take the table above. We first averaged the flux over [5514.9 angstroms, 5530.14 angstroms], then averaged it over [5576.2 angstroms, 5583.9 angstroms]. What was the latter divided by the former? 0.99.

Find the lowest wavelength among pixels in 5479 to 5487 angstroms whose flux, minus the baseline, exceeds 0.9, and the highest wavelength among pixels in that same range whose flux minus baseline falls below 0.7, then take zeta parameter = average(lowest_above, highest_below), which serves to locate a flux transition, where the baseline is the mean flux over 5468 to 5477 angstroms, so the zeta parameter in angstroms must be 5485.1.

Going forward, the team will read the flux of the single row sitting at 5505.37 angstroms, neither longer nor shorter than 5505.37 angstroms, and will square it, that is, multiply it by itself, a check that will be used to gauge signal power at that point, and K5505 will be 868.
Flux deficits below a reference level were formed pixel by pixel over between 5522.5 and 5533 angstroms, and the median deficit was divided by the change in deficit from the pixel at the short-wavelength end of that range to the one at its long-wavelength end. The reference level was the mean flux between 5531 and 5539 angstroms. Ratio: -0.14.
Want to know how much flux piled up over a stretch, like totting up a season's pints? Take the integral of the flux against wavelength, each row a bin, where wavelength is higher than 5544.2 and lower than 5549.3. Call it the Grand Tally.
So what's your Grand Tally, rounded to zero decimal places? 134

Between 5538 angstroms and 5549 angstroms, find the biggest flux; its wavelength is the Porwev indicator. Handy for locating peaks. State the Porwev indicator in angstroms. 5540.97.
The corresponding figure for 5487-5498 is 5488.91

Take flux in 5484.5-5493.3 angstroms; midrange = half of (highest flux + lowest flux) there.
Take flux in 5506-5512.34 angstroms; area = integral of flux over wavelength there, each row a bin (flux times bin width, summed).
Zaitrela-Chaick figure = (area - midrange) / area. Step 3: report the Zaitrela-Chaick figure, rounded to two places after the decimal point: 0.84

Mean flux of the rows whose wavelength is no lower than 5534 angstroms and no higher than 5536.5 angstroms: 28.5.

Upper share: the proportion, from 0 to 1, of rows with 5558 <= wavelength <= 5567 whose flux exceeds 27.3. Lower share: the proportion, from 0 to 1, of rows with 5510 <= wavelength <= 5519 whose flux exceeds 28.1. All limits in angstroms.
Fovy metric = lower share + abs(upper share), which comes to 1.0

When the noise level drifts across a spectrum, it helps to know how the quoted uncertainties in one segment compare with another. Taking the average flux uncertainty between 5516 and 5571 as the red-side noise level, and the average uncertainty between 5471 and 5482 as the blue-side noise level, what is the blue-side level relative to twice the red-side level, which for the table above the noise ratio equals 0.503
